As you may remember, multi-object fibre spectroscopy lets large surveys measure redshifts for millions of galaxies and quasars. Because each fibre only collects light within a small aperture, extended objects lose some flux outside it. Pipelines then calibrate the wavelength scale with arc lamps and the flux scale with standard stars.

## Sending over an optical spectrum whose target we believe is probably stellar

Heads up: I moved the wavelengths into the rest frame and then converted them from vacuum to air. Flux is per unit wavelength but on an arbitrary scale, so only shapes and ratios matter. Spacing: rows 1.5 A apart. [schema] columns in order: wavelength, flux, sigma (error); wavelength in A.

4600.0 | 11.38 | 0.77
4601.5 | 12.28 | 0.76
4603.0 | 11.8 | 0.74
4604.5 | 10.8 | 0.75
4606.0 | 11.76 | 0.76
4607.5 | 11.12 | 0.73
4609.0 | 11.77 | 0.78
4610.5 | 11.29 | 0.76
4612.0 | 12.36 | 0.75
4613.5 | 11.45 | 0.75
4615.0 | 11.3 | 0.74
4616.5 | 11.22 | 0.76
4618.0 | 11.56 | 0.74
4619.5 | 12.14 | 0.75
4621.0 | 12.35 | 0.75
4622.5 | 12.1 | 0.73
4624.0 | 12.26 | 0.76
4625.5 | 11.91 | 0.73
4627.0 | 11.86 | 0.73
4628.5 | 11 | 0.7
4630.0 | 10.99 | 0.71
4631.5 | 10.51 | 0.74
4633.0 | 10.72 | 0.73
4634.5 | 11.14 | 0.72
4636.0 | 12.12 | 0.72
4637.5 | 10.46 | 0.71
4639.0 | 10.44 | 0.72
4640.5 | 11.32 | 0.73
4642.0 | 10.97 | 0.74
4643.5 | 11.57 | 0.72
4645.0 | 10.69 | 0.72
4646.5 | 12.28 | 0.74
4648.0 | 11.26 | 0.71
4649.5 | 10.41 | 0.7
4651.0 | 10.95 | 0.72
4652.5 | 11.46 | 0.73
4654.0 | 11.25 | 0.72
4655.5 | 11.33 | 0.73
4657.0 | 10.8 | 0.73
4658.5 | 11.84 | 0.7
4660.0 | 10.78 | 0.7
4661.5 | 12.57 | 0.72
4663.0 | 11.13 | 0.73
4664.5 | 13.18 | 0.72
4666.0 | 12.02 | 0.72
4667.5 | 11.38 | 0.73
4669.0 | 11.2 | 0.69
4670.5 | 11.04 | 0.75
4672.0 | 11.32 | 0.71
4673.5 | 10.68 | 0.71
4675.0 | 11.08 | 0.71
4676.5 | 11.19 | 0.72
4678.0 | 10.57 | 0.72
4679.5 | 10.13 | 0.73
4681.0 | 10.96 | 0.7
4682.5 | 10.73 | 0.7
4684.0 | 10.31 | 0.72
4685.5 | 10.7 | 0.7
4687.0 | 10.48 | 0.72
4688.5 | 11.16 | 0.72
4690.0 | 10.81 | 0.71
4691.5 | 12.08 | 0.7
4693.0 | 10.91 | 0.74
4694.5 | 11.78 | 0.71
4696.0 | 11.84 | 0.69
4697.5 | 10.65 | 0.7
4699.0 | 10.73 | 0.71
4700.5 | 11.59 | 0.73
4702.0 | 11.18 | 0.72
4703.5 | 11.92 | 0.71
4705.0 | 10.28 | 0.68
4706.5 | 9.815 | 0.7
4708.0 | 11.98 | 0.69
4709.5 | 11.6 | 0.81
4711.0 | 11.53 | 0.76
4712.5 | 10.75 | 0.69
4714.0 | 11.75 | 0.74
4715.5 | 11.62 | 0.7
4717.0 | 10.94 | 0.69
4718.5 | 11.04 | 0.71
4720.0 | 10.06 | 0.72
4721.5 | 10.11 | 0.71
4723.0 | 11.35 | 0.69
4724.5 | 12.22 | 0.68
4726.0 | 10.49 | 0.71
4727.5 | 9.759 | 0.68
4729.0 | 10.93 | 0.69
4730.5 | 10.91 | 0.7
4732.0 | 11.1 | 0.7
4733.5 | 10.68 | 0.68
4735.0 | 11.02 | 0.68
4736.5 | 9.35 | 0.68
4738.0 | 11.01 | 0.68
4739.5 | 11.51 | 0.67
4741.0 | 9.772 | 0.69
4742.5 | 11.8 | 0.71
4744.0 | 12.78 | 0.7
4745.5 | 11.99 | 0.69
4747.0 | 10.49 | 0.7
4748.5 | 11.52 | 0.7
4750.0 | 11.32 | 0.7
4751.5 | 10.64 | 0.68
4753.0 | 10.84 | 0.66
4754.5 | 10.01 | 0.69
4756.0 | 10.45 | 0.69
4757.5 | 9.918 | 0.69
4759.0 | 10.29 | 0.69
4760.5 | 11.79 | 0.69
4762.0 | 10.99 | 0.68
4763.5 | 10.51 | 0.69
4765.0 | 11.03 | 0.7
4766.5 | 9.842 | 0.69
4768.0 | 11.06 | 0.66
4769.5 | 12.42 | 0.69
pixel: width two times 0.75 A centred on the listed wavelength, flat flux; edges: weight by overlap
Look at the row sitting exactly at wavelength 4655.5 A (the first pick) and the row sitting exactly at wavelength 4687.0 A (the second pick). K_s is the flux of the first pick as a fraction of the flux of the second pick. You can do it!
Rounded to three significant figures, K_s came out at 1.08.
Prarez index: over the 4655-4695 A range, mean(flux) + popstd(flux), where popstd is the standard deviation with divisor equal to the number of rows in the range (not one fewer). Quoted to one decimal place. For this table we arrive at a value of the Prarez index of 11.9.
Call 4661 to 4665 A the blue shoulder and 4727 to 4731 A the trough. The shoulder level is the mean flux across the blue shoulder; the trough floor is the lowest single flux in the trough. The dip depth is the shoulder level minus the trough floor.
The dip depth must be 2.5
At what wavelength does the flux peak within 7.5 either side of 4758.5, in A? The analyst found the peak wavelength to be 4760.5 A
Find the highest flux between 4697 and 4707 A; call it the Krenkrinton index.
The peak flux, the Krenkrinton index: 11.92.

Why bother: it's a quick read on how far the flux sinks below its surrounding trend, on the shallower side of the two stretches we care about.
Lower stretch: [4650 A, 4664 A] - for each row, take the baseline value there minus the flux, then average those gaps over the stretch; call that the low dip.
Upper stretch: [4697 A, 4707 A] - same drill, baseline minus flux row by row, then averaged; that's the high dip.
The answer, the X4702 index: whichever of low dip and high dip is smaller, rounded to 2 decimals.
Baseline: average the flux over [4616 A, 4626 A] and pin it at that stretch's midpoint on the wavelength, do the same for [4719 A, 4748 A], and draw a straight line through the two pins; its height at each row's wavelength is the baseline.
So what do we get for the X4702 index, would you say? 0.26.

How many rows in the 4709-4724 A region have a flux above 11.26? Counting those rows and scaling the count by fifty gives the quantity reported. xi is 250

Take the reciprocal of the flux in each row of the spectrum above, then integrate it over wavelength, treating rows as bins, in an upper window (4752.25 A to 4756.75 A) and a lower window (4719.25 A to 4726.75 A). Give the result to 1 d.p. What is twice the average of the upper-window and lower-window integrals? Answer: 1.1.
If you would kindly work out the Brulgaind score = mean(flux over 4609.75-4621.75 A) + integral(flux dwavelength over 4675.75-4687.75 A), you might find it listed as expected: 139.3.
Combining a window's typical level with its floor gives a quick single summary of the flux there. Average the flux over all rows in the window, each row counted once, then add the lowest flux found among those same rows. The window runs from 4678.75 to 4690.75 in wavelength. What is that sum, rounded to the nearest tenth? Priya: 20.8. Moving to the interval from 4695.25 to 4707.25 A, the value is 20.8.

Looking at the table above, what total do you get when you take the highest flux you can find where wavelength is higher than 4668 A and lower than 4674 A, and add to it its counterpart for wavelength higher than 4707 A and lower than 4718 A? 23.3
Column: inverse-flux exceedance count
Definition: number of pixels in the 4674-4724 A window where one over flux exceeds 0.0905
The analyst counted 18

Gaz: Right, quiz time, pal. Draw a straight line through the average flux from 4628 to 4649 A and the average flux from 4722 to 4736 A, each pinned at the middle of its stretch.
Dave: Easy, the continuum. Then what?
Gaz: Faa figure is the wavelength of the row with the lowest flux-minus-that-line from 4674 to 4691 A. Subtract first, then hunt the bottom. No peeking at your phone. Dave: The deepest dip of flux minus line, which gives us 4679.5 A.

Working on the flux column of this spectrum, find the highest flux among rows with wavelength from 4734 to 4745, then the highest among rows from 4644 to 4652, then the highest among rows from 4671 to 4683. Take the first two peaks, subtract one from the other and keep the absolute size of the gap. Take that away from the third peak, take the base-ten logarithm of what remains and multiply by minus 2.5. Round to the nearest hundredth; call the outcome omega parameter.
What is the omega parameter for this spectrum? -2.59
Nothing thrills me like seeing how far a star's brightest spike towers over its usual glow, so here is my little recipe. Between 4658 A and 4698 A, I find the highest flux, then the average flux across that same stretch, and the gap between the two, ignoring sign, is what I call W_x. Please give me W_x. 1.98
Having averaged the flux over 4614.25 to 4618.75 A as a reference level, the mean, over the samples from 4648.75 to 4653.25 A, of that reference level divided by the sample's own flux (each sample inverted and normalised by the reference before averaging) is 1.04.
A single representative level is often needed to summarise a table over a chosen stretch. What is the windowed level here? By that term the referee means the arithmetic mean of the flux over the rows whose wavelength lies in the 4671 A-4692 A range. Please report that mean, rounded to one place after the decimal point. 10.9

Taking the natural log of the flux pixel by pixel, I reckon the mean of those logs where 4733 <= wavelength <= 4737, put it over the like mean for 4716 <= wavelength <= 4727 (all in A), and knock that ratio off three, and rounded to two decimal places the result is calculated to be 2.02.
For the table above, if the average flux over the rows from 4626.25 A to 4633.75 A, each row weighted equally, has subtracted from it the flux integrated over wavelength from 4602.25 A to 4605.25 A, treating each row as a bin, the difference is -23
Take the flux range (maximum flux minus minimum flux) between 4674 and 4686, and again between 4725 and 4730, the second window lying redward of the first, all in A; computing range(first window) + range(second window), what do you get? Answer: 2.2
